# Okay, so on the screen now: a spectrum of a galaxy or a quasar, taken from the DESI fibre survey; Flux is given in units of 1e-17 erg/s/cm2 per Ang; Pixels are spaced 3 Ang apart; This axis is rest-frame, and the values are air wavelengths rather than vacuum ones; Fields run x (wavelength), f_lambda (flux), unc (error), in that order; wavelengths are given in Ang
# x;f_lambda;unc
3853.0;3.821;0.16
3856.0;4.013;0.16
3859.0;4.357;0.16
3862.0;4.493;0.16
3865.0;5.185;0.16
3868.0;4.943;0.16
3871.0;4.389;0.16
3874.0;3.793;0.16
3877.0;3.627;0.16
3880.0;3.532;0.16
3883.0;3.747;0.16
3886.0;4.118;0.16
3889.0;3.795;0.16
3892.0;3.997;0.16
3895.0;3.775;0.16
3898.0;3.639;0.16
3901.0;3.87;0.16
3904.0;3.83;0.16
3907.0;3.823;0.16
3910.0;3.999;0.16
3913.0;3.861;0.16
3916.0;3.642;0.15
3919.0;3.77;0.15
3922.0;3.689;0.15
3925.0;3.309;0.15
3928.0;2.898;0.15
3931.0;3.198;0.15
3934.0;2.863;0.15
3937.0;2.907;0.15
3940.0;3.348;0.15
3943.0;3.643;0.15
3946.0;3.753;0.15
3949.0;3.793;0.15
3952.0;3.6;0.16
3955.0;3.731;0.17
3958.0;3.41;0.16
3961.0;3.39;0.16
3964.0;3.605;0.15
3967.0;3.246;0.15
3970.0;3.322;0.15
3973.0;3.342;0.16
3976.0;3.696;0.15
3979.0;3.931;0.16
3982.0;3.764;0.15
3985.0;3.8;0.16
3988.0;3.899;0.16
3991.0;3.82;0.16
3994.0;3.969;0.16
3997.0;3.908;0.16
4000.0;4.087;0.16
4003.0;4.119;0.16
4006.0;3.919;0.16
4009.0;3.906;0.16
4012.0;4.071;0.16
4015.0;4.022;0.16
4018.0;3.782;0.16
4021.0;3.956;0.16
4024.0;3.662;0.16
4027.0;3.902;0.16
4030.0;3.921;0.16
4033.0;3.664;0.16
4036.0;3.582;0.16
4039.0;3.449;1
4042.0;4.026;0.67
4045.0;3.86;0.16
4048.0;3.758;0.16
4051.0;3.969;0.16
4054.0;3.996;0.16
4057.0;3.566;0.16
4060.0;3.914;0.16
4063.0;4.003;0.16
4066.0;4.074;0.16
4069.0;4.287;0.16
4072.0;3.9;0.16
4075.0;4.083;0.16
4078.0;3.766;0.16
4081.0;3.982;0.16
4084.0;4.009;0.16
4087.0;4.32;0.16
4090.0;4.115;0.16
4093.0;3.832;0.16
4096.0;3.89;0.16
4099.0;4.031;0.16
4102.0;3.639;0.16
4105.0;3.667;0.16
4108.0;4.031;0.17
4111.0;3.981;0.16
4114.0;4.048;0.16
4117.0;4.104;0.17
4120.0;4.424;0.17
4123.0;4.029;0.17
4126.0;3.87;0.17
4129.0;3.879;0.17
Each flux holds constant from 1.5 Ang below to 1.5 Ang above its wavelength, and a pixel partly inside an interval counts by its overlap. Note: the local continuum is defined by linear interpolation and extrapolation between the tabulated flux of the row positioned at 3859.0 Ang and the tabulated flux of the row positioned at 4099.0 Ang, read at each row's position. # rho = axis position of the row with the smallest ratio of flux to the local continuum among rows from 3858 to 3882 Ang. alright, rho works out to 3880.0 Ang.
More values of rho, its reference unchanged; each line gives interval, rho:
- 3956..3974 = 3967.0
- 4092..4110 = 4102.0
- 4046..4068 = 4057.0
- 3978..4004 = 3982.0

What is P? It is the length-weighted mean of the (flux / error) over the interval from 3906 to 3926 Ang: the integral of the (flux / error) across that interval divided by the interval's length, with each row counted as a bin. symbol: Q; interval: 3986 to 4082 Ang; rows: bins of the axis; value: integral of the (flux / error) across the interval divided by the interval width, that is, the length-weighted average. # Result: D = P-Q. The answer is 1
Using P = 24.2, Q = 23.2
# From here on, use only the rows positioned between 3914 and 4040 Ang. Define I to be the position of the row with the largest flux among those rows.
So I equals 4003.0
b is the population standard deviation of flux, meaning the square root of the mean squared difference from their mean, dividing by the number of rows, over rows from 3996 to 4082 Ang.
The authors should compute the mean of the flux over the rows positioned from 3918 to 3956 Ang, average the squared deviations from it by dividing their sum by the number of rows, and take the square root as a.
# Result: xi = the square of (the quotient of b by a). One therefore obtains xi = 0.3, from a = 0.34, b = 0.183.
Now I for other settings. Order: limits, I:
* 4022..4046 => 4042.0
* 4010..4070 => 4069.0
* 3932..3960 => 3949.0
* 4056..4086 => 4069.0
